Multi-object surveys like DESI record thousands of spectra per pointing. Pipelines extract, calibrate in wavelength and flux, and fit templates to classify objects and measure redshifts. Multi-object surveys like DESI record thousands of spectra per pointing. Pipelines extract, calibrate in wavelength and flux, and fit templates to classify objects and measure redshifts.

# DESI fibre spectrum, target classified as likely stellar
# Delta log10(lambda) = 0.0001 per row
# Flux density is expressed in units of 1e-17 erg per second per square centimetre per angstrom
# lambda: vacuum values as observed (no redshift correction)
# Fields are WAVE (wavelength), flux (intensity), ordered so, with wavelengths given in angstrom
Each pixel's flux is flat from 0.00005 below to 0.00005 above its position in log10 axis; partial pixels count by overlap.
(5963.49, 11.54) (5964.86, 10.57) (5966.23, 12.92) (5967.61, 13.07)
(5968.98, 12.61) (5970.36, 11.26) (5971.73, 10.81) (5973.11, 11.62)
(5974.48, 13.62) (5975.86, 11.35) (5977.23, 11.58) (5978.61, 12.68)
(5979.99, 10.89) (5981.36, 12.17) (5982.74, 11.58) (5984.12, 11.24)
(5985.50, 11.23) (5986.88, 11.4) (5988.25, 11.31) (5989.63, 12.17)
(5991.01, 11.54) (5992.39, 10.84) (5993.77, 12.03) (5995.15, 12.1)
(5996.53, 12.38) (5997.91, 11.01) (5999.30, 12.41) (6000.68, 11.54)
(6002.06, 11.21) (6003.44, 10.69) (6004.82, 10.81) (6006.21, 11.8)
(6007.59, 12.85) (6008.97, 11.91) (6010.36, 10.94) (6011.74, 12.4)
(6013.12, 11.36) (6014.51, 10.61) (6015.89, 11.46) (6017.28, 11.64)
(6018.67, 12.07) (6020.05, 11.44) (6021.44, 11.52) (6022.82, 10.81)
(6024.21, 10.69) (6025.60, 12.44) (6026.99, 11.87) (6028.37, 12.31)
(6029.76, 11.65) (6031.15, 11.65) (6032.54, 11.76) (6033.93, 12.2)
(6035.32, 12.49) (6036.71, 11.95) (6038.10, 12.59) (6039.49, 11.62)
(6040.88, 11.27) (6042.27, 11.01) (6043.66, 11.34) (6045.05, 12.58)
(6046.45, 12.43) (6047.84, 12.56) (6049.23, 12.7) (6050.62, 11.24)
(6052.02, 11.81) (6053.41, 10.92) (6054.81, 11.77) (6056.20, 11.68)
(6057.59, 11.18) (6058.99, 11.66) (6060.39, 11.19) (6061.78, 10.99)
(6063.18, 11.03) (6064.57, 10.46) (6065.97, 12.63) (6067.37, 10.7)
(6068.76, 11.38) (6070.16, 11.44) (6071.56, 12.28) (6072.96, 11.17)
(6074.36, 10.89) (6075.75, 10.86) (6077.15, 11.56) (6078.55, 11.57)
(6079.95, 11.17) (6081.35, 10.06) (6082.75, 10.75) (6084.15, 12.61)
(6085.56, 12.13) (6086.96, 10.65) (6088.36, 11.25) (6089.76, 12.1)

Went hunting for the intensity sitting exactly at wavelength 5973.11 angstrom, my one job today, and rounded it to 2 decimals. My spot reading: 11.62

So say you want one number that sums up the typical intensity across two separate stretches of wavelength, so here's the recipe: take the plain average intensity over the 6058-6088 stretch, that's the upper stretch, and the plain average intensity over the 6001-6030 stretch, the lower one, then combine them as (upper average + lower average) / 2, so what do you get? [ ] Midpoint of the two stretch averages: 11.4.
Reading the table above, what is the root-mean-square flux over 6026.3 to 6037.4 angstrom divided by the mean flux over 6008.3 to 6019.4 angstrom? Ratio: 1.04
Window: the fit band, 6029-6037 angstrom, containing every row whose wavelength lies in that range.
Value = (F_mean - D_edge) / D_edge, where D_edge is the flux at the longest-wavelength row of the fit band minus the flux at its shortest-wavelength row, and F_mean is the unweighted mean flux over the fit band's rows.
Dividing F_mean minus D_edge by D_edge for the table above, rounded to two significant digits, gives 39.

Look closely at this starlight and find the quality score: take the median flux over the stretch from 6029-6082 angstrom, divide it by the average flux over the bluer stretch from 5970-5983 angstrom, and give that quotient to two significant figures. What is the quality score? 0.98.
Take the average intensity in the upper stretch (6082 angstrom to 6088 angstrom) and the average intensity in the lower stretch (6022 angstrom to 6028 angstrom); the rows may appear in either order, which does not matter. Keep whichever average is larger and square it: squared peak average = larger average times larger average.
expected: 133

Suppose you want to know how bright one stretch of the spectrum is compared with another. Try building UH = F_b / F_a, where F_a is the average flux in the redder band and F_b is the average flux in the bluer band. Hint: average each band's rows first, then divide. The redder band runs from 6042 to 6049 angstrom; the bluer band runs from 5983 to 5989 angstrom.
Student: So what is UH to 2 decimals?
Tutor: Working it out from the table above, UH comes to 0.94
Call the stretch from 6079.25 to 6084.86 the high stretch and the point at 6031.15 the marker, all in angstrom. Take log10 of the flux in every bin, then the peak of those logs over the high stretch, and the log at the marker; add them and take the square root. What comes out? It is 1.472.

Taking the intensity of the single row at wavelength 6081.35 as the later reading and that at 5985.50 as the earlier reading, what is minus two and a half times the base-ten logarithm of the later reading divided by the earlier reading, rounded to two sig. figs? 0.12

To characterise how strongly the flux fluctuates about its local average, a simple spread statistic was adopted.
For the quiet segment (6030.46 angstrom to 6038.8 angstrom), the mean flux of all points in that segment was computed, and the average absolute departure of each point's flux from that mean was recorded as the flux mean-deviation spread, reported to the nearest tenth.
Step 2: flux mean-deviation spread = 0.3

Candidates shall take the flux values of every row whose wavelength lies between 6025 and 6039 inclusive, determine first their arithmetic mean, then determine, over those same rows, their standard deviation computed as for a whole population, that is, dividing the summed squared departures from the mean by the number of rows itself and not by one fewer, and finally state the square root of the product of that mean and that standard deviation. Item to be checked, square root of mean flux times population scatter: 2.0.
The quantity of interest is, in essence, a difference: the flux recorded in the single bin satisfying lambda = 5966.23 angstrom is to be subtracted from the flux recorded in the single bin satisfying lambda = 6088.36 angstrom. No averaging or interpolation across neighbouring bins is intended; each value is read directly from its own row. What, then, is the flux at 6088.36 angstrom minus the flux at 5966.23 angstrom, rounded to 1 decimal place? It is -1.7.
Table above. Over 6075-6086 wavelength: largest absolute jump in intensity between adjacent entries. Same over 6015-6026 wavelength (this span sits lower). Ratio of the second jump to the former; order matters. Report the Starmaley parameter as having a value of 0.94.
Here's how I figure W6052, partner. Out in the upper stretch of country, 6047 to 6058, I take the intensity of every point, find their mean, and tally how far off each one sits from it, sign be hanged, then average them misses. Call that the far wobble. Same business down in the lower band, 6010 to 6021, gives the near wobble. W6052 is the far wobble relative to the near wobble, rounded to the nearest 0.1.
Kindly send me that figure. 1.2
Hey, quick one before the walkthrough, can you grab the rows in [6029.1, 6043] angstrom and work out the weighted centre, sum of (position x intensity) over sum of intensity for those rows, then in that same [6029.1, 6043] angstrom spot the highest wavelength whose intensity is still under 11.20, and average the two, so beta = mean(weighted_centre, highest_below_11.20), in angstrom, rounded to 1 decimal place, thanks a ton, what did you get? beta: 6039.1 angstrom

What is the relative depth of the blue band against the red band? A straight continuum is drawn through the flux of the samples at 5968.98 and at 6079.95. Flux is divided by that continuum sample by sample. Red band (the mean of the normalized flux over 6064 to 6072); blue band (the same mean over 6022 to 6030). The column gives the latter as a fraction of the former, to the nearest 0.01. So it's 0.97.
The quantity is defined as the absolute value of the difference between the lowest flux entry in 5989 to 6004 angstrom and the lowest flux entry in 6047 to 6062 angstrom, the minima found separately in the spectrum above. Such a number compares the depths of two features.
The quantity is 0.23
